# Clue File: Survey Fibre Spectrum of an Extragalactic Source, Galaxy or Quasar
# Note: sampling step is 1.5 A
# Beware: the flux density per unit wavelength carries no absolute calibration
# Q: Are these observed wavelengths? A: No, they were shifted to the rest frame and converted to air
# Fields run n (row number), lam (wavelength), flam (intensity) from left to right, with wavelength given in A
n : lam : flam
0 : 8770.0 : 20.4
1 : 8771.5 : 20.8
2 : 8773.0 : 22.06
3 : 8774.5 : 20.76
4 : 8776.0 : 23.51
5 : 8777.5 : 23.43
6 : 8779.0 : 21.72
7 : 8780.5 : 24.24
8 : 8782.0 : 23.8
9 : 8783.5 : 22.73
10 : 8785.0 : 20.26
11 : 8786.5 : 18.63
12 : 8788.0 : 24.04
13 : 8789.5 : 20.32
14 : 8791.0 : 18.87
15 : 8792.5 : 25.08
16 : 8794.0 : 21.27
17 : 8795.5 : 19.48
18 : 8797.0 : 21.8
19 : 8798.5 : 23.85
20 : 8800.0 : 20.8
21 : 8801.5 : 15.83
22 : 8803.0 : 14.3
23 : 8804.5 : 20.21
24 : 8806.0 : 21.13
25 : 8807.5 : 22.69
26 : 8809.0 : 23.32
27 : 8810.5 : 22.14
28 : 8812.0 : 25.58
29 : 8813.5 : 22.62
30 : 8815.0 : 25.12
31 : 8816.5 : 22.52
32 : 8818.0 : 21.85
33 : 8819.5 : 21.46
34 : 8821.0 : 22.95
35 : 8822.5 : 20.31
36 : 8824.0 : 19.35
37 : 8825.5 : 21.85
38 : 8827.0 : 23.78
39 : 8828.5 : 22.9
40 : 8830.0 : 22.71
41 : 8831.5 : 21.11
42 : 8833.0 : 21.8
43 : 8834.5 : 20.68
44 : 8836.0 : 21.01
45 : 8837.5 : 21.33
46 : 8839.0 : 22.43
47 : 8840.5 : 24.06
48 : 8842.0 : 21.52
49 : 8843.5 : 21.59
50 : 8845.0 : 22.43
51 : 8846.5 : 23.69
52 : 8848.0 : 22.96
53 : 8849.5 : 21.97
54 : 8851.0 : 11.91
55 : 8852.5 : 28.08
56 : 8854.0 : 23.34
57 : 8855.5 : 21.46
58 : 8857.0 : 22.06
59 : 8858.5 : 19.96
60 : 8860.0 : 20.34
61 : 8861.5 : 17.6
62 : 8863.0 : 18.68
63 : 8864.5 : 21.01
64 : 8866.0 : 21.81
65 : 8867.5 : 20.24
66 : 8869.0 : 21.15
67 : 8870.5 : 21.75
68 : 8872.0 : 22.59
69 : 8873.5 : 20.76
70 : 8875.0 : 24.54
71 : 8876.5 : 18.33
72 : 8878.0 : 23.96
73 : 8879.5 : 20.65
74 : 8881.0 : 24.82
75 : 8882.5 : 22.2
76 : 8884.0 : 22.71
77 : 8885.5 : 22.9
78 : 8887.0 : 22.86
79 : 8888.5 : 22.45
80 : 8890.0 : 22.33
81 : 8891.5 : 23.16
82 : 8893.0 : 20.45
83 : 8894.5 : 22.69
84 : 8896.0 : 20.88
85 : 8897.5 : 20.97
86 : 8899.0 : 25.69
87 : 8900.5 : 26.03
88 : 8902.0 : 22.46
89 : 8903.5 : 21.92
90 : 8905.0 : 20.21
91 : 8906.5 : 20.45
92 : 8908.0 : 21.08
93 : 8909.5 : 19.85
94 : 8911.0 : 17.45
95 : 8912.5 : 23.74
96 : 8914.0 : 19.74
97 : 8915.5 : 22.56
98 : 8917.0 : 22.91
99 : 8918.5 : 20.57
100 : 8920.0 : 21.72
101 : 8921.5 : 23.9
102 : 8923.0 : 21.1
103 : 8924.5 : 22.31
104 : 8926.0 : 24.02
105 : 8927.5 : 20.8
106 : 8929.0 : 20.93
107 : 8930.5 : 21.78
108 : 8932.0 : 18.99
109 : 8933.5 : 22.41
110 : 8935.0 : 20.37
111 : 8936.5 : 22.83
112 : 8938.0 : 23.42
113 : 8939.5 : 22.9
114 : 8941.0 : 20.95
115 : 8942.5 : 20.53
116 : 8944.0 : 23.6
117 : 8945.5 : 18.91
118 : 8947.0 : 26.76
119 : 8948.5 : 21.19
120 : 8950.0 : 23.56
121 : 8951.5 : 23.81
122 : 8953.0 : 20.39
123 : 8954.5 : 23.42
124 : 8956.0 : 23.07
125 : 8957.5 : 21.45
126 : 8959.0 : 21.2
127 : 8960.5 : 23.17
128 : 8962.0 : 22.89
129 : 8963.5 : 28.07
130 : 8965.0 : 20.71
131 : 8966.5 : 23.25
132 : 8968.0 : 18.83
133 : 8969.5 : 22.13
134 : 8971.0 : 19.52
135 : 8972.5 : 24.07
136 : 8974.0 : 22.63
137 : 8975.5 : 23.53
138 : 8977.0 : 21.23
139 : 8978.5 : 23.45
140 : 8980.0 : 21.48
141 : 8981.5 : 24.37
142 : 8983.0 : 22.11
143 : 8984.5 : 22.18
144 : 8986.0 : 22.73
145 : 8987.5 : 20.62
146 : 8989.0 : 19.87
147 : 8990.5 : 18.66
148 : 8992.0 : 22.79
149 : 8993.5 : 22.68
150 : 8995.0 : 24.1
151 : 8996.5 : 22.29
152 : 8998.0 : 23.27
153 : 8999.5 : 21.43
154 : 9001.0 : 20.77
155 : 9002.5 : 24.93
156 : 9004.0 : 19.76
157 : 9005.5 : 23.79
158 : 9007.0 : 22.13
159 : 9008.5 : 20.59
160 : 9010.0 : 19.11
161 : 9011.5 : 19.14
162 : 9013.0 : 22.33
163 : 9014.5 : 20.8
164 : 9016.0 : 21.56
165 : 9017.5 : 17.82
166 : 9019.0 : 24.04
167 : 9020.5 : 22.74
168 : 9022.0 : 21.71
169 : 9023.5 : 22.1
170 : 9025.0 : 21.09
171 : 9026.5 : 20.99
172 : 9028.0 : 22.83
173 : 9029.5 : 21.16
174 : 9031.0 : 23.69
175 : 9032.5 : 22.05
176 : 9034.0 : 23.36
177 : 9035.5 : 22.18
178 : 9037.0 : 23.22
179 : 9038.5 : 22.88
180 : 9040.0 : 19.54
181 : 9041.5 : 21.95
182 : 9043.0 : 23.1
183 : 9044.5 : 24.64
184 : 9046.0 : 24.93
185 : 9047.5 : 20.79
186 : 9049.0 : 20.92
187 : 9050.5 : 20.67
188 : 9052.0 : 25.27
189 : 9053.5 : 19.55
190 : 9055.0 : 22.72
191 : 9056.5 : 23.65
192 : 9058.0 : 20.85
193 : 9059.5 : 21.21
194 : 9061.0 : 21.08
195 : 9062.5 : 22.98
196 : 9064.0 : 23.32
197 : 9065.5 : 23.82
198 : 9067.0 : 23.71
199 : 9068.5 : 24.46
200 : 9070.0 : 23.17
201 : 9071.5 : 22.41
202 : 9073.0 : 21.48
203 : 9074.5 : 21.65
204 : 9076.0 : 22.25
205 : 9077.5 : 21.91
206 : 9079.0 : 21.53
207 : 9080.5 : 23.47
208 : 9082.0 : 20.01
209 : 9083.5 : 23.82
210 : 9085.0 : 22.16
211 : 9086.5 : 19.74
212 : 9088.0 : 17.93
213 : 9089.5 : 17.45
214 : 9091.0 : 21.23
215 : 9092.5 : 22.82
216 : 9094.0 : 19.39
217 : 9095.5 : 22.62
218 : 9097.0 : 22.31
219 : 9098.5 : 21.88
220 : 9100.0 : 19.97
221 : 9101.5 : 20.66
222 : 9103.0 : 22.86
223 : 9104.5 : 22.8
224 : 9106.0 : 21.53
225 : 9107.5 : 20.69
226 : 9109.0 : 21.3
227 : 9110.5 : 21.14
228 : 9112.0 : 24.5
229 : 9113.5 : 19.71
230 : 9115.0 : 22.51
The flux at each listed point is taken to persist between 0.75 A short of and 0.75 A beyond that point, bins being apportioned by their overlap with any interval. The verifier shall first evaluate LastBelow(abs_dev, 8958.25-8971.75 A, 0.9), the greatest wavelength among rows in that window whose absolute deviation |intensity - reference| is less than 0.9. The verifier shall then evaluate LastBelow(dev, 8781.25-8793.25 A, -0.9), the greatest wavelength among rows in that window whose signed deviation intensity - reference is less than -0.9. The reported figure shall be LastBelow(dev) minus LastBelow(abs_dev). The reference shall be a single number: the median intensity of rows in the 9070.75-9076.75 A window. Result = -178.5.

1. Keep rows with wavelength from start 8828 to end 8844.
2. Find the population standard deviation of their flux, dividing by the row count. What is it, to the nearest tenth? 1.0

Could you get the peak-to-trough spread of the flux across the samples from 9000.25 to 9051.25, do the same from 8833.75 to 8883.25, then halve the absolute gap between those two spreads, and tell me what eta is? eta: 4.5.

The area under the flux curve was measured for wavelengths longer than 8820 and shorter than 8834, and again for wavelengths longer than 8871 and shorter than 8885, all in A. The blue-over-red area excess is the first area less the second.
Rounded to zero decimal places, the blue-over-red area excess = -6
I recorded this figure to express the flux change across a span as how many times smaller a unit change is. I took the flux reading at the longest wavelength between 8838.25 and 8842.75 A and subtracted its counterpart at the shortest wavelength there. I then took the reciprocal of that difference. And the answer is -1.1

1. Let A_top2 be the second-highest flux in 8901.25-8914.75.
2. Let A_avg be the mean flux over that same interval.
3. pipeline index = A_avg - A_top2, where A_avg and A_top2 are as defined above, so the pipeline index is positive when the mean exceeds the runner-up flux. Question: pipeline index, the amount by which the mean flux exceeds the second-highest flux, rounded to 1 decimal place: -1.7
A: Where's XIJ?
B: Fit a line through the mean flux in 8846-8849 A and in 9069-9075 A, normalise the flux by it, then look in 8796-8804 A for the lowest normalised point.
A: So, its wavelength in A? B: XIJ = 8803.0 A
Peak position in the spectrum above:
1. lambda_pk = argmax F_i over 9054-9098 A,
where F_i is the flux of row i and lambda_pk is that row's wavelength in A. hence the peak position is 9068.5 A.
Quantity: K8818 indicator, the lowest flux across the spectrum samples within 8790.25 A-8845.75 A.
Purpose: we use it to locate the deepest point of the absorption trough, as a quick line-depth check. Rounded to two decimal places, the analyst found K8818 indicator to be 14.30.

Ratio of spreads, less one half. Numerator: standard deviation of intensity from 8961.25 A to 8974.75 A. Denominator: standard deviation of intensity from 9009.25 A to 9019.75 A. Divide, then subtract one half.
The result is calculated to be 0.8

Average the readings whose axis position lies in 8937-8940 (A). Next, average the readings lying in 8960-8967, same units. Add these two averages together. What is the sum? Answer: 46.8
